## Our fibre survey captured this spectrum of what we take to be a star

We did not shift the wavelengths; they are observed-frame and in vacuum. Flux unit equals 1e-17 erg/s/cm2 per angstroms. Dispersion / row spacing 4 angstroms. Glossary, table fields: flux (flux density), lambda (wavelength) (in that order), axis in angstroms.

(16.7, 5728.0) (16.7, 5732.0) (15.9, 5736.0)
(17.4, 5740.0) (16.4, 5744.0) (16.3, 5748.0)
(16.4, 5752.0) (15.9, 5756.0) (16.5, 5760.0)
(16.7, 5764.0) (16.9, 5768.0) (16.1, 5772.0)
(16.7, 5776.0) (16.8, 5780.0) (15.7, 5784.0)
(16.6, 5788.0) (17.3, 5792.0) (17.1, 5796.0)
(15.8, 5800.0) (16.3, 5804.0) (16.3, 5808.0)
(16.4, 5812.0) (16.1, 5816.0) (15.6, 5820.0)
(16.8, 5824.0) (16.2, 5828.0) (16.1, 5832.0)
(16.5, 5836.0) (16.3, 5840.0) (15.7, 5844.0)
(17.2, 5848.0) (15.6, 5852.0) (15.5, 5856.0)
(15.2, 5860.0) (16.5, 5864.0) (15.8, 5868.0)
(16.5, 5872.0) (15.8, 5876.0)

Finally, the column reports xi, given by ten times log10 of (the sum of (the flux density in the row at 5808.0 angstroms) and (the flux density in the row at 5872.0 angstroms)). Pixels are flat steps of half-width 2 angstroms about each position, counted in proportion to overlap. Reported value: 15.2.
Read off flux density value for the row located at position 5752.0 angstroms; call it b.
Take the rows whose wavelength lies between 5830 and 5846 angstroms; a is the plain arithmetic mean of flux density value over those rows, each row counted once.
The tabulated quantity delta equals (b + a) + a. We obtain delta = 48.7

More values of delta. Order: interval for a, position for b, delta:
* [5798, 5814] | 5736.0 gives 48.3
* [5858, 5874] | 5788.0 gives 48.6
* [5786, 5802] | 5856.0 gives 48.9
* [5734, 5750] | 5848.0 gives 50.2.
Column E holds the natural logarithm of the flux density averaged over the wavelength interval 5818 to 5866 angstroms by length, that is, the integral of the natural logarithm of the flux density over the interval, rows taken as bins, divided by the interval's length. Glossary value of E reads 2.78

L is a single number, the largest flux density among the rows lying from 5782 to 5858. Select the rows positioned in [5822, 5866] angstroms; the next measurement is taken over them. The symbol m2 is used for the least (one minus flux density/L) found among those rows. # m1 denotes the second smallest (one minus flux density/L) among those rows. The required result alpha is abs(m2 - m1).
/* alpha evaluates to 0.023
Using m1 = 0.03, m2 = 0.006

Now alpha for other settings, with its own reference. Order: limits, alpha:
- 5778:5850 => 0.006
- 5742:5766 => 0.012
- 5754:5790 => 0.006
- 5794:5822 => 0.040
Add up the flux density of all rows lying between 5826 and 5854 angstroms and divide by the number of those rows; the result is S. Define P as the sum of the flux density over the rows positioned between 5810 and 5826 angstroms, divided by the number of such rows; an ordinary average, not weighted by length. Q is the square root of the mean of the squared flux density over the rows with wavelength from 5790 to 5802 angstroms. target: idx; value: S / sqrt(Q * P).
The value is 0.98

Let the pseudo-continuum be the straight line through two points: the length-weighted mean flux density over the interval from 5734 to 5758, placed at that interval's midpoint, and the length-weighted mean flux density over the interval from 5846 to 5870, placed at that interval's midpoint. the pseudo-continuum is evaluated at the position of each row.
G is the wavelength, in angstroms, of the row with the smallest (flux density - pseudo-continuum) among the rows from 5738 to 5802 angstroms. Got 5784.0 angstroms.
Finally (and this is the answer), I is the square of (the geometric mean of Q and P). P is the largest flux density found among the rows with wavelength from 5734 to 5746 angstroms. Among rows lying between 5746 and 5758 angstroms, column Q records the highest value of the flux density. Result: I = 285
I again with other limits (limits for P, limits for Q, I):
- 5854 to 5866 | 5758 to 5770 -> 279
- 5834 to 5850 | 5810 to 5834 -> 289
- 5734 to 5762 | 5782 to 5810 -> 301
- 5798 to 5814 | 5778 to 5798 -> 284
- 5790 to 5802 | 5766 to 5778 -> 292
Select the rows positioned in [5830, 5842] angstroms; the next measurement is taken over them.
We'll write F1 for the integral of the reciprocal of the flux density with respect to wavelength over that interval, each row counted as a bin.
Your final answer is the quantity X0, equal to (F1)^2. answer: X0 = 0.542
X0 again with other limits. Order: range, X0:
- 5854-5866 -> 0.583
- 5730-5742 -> 0.520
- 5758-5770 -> 0.516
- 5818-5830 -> 0.550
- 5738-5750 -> 0.517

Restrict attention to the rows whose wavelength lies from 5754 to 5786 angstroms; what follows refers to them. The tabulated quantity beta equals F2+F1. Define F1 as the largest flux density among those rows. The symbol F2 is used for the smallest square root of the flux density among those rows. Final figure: 20.9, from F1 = 16.9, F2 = 3.96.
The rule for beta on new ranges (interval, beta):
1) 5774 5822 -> 21.2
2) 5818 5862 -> 21.1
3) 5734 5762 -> 21.4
